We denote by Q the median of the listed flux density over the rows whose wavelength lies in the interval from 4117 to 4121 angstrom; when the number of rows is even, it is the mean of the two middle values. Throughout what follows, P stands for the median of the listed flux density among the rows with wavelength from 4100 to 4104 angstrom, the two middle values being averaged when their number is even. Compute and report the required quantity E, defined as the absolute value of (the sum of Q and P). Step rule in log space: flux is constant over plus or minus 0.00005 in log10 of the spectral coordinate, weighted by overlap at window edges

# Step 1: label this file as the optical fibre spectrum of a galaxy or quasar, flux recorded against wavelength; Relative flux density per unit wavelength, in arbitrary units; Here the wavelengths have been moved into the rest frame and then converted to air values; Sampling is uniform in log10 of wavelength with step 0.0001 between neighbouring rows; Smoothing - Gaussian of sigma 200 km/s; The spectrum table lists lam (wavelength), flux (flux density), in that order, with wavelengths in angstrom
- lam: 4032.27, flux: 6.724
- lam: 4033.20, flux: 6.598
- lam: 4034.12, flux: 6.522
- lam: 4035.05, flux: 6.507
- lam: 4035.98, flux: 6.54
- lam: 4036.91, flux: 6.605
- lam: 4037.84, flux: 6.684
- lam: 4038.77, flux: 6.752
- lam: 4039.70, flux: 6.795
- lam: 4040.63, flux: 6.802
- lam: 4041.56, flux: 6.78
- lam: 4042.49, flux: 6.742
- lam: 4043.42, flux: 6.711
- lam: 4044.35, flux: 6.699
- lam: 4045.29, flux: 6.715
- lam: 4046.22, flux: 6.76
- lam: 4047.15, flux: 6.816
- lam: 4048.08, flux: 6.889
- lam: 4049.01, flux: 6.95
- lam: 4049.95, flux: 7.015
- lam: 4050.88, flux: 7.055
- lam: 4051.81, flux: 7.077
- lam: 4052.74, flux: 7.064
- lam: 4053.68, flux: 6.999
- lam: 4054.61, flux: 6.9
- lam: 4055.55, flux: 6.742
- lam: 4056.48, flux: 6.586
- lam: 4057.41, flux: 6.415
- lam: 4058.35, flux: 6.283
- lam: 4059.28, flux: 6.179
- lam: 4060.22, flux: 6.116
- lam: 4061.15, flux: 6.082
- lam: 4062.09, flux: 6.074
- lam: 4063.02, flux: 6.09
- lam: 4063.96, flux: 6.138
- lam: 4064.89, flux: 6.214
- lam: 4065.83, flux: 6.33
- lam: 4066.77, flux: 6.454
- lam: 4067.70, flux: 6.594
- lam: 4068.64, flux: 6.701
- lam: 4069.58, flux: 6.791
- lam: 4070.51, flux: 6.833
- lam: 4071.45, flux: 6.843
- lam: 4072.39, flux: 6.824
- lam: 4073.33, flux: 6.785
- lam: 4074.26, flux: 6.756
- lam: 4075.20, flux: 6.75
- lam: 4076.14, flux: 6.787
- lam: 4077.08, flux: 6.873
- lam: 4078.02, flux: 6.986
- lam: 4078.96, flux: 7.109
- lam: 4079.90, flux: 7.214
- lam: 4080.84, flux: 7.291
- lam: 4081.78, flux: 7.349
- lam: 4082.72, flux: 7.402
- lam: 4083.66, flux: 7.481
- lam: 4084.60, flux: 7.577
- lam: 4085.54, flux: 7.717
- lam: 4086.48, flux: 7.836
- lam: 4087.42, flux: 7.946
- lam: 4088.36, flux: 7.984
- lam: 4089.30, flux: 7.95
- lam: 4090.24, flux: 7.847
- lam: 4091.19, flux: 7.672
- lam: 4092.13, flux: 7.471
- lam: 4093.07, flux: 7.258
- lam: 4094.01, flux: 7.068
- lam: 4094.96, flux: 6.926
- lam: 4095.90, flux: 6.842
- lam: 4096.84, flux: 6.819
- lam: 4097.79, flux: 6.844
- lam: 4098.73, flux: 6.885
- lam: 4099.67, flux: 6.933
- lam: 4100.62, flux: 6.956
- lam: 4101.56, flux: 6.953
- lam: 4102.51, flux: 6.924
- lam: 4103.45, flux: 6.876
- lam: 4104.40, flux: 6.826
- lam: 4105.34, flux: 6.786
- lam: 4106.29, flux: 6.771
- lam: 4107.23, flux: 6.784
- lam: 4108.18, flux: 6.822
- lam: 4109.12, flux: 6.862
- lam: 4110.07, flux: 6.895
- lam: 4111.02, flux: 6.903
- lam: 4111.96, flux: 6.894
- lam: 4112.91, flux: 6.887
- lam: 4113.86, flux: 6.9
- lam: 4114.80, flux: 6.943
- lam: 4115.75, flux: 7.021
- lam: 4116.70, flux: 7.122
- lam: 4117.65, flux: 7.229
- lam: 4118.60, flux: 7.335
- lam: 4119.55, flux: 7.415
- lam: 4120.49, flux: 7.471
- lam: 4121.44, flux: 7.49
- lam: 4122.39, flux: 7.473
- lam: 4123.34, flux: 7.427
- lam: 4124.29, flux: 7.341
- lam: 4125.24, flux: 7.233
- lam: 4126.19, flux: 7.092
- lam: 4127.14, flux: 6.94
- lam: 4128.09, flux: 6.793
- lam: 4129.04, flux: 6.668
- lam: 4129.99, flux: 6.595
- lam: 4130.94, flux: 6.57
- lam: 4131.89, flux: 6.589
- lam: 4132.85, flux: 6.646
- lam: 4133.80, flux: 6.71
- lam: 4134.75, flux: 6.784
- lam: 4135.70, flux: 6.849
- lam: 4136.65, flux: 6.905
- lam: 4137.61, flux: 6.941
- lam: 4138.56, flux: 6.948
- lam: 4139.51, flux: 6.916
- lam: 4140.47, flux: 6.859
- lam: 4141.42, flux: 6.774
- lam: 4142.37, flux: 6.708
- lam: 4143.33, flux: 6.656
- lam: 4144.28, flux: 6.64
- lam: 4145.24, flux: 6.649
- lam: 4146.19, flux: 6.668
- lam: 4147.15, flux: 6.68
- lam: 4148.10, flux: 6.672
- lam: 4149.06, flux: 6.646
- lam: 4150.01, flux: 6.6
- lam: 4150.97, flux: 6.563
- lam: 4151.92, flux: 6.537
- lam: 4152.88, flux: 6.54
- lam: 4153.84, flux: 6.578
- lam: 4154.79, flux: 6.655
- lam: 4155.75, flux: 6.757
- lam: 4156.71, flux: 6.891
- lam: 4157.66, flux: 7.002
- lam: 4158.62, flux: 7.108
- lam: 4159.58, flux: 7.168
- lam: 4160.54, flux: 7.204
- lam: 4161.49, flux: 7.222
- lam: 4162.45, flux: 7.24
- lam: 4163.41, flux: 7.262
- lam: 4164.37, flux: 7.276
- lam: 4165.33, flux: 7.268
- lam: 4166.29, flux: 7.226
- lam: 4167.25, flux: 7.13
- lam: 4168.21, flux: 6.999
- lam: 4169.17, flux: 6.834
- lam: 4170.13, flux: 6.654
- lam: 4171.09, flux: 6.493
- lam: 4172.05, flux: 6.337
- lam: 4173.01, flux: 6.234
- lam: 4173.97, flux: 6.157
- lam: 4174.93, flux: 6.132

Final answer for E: 14.3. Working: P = 6.94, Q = 7.4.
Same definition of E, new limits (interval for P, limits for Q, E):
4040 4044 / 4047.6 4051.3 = 13.7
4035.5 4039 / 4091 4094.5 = 14.0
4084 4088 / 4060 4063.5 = 13.9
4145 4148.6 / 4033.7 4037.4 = 13.2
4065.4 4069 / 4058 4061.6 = 12.7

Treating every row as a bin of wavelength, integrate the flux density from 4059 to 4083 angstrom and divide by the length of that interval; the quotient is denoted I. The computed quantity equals 6.67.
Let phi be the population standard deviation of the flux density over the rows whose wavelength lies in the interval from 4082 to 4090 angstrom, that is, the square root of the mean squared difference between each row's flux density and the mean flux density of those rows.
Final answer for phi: 0.21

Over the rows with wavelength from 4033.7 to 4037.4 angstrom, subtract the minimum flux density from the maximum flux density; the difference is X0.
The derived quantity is 0.10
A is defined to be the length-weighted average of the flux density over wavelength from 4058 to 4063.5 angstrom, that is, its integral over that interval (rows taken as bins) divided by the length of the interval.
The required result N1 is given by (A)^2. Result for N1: 38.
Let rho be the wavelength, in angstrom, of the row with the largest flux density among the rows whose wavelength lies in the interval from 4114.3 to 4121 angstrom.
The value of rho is 4120.49 angstrom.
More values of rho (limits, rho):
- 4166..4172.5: 4166.29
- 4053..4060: 4053.68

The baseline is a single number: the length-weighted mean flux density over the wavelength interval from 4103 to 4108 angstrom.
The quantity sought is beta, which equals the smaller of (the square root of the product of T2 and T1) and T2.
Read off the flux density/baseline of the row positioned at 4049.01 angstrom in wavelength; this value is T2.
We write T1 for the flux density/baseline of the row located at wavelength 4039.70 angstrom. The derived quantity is 1.01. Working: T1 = 0.999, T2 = 1.02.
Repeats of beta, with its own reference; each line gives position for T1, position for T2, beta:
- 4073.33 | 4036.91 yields 0.97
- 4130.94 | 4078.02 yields 1.00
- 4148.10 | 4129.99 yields 0.97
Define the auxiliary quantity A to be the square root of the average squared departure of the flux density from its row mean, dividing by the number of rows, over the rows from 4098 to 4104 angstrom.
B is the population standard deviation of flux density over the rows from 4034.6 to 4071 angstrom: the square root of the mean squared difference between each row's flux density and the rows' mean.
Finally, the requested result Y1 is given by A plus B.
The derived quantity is 0.33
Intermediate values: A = 0.03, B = 0.30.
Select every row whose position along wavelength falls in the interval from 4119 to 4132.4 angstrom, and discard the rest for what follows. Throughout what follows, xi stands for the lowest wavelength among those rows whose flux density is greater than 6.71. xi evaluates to 4119.55 angstrom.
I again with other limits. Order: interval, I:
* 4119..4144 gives 6.95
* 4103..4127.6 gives 7.07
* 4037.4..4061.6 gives 6.72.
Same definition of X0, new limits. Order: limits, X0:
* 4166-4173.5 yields 0.99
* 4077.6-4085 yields 0.59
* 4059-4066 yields 0.26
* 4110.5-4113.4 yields 0.02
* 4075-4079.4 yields 0.36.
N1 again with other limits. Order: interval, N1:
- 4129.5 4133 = 43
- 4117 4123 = 55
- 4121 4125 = 55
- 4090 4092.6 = 58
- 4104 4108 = 46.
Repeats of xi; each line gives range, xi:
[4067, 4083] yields 4069.58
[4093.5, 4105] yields 4094.01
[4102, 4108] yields 4102.51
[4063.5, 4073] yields 4069.58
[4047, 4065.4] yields 4047.15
